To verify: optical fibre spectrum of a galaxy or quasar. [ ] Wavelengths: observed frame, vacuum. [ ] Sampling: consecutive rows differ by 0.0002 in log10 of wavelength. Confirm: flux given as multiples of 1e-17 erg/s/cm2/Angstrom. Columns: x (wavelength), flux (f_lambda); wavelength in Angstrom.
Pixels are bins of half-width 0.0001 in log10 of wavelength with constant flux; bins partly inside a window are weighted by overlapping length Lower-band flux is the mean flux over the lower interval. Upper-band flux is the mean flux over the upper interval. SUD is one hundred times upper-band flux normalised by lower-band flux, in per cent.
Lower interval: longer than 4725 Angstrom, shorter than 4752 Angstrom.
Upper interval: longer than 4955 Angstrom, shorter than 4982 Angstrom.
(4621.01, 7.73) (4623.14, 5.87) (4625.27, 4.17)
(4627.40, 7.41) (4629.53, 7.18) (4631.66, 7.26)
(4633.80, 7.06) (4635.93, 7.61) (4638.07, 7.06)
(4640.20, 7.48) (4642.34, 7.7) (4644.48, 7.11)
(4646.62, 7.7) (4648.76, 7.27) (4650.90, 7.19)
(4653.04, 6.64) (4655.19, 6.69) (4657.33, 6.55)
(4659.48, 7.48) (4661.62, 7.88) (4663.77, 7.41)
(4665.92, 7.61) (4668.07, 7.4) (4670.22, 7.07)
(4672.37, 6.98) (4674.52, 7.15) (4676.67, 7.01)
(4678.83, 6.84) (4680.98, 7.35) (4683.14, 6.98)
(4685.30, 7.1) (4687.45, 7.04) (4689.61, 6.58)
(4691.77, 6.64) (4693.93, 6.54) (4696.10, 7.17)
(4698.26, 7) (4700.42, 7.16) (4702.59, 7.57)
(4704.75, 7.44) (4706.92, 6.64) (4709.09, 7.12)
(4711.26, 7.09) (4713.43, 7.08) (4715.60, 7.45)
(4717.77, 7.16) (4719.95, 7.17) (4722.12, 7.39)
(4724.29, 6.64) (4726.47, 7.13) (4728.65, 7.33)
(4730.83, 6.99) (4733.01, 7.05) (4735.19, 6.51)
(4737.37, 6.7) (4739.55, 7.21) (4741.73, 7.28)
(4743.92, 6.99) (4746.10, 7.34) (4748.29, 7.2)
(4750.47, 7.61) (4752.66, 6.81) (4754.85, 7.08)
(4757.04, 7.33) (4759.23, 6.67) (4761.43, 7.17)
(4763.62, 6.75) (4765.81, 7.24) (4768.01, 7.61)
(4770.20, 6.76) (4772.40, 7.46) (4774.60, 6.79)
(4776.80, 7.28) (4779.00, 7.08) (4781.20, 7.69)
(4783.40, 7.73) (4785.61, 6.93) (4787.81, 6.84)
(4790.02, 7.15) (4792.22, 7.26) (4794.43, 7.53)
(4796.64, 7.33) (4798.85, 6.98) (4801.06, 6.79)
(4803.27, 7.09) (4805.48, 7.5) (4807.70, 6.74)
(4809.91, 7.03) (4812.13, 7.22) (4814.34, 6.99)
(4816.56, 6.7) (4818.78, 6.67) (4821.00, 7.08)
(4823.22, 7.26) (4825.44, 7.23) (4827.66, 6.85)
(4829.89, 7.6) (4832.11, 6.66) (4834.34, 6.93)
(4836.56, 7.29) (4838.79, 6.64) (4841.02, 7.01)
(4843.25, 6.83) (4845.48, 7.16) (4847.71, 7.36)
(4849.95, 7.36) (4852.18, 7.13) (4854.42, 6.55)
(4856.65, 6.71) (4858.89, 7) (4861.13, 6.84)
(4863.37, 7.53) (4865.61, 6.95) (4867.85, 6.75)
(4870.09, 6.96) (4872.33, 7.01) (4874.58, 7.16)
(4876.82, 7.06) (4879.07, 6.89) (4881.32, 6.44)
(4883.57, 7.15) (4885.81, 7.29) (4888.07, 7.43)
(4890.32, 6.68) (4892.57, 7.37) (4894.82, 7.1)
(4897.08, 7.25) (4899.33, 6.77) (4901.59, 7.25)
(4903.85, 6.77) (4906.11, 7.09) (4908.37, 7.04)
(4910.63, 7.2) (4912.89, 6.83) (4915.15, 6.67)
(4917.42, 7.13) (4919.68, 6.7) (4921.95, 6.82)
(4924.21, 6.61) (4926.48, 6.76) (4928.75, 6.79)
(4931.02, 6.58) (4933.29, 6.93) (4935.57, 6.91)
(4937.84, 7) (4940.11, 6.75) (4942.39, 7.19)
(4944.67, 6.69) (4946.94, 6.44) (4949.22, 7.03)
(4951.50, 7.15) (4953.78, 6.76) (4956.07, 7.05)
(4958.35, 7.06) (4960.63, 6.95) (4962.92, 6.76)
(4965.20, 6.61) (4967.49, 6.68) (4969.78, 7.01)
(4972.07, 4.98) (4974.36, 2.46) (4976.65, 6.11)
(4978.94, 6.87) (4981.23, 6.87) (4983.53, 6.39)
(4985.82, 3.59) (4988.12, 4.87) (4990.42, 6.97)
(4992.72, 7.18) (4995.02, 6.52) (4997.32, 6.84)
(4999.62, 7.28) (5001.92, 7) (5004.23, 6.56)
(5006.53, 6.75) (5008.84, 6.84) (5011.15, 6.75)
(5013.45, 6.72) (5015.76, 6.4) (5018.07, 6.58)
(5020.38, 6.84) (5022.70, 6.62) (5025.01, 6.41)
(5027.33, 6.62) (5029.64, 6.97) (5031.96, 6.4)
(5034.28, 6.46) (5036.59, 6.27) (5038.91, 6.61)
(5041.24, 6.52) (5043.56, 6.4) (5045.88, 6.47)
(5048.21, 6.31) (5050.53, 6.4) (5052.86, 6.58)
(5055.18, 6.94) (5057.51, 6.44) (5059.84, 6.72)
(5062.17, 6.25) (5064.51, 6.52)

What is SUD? 88.4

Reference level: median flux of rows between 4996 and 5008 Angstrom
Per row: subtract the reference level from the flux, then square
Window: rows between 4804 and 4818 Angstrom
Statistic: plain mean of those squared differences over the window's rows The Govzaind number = 0.11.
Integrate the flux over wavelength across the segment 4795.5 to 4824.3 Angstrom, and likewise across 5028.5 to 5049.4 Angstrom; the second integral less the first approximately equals -67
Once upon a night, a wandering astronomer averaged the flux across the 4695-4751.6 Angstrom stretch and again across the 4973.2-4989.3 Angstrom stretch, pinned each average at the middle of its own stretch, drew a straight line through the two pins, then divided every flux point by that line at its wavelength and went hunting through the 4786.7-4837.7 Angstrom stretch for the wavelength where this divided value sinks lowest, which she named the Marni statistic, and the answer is 4787.81 Angstrom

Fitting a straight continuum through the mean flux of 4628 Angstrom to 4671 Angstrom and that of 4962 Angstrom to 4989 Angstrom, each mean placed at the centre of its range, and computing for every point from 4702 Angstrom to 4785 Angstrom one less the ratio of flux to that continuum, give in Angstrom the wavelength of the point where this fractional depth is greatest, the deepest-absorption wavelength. 4735.19 Angstrom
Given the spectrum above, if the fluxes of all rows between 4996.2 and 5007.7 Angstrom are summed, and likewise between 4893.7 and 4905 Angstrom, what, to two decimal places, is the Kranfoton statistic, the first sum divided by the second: 0.98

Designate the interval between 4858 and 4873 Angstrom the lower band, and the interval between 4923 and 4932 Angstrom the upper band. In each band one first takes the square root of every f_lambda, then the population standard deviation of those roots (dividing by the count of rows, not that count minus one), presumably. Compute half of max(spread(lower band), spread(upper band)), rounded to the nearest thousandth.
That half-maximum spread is 0.022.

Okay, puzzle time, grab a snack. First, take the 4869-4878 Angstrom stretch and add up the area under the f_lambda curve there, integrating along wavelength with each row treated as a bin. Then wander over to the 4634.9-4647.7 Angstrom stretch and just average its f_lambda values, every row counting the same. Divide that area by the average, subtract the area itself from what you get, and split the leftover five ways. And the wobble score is -11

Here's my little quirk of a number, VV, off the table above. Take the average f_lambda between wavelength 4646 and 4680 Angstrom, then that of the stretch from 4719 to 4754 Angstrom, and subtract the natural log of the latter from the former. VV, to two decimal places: 5.22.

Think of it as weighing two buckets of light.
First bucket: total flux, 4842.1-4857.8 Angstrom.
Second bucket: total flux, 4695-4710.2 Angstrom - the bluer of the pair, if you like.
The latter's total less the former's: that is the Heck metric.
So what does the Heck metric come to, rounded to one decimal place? 1.0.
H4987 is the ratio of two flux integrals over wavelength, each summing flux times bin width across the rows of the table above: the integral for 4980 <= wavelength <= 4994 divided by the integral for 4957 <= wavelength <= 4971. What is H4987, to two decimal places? 0.88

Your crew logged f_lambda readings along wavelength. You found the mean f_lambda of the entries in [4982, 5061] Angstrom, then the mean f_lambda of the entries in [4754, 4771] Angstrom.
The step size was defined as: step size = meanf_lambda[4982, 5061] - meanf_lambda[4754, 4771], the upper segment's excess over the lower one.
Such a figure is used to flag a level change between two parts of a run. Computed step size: -0.57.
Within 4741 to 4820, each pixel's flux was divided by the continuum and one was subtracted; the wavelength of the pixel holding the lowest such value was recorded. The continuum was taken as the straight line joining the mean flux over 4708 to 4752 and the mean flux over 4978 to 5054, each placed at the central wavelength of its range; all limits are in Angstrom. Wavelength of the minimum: 4759.23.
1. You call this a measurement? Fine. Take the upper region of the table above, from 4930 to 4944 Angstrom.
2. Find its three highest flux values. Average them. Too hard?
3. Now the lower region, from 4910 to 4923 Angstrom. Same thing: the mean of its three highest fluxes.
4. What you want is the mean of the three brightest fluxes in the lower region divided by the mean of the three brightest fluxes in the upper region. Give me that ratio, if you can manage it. 1.00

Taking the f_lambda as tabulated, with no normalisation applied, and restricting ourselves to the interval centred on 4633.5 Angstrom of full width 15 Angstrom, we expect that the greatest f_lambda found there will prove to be 7.61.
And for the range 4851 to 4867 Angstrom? 7.53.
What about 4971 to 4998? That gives 7.18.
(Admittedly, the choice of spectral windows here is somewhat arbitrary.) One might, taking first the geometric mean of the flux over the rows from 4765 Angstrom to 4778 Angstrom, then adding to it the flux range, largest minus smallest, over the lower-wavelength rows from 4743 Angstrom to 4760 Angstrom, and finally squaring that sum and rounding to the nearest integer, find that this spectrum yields 66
